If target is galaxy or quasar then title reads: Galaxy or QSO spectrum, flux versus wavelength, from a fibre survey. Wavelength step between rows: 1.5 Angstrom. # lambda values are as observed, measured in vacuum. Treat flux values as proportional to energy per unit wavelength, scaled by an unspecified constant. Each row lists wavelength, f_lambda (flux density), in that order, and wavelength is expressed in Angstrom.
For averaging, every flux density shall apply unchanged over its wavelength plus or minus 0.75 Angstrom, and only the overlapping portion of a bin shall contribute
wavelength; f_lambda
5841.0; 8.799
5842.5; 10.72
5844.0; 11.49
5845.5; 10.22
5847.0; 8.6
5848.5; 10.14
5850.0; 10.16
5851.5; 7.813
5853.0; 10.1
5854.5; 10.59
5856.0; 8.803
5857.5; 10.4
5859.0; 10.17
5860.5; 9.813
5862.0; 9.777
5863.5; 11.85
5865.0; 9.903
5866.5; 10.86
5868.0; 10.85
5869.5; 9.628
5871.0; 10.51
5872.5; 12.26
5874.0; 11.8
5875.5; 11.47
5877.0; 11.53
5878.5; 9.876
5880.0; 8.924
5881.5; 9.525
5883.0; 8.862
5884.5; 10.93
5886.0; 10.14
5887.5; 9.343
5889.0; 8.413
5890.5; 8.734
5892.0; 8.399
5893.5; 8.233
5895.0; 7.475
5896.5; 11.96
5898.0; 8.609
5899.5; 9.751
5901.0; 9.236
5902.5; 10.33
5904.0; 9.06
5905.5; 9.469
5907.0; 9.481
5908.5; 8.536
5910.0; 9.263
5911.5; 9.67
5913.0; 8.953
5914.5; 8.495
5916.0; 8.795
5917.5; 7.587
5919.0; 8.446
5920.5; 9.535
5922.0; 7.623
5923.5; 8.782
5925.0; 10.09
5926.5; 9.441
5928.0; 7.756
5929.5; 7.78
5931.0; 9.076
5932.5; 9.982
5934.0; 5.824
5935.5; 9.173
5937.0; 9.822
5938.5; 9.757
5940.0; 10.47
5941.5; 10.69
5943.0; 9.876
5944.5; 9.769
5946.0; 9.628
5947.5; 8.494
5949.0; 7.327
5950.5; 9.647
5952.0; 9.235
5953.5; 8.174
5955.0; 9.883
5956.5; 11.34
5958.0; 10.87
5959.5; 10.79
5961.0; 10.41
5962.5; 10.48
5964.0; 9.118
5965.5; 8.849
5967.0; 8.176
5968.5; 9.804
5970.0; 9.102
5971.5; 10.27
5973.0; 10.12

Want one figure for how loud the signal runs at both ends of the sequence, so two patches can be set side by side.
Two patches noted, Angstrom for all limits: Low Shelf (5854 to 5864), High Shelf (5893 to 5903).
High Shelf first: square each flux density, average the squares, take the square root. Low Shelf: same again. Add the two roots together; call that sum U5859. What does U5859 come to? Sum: 19.7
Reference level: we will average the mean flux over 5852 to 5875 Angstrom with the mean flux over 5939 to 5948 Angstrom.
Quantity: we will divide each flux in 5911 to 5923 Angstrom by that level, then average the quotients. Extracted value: 0.85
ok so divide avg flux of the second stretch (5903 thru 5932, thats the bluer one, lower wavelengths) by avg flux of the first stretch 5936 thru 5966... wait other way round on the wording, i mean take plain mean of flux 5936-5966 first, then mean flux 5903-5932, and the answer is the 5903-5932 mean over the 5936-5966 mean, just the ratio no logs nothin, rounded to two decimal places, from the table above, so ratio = 0.91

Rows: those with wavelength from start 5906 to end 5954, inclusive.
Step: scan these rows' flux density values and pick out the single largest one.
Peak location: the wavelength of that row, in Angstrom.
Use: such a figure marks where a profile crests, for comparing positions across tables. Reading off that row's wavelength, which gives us 5941.5 Angstrom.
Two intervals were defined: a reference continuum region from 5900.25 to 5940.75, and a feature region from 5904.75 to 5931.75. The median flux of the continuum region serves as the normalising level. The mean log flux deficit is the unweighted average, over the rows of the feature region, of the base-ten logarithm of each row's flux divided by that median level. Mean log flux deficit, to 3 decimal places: -0.019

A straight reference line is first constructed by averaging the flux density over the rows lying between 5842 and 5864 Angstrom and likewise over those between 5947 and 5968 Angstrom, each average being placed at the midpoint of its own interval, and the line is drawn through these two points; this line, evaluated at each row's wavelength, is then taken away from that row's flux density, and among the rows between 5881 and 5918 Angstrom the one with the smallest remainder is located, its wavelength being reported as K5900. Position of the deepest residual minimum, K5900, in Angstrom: 5895.0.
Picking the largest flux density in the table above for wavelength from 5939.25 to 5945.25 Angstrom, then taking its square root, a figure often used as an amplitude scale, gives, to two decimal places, 3.27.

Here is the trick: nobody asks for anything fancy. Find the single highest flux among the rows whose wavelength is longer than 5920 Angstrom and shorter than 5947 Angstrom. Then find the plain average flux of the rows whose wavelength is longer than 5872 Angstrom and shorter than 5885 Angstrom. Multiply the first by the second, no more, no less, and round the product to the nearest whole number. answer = 113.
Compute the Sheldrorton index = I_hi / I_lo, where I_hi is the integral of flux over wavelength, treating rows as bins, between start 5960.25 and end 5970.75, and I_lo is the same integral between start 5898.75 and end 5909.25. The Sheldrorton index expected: 1.001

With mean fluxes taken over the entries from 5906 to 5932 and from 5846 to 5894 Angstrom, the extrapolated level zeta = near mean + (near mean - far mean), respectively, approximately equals 7.6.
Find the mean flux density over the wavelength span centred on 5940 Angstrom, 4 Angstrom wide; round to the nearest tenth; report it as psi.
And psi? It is 10.3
